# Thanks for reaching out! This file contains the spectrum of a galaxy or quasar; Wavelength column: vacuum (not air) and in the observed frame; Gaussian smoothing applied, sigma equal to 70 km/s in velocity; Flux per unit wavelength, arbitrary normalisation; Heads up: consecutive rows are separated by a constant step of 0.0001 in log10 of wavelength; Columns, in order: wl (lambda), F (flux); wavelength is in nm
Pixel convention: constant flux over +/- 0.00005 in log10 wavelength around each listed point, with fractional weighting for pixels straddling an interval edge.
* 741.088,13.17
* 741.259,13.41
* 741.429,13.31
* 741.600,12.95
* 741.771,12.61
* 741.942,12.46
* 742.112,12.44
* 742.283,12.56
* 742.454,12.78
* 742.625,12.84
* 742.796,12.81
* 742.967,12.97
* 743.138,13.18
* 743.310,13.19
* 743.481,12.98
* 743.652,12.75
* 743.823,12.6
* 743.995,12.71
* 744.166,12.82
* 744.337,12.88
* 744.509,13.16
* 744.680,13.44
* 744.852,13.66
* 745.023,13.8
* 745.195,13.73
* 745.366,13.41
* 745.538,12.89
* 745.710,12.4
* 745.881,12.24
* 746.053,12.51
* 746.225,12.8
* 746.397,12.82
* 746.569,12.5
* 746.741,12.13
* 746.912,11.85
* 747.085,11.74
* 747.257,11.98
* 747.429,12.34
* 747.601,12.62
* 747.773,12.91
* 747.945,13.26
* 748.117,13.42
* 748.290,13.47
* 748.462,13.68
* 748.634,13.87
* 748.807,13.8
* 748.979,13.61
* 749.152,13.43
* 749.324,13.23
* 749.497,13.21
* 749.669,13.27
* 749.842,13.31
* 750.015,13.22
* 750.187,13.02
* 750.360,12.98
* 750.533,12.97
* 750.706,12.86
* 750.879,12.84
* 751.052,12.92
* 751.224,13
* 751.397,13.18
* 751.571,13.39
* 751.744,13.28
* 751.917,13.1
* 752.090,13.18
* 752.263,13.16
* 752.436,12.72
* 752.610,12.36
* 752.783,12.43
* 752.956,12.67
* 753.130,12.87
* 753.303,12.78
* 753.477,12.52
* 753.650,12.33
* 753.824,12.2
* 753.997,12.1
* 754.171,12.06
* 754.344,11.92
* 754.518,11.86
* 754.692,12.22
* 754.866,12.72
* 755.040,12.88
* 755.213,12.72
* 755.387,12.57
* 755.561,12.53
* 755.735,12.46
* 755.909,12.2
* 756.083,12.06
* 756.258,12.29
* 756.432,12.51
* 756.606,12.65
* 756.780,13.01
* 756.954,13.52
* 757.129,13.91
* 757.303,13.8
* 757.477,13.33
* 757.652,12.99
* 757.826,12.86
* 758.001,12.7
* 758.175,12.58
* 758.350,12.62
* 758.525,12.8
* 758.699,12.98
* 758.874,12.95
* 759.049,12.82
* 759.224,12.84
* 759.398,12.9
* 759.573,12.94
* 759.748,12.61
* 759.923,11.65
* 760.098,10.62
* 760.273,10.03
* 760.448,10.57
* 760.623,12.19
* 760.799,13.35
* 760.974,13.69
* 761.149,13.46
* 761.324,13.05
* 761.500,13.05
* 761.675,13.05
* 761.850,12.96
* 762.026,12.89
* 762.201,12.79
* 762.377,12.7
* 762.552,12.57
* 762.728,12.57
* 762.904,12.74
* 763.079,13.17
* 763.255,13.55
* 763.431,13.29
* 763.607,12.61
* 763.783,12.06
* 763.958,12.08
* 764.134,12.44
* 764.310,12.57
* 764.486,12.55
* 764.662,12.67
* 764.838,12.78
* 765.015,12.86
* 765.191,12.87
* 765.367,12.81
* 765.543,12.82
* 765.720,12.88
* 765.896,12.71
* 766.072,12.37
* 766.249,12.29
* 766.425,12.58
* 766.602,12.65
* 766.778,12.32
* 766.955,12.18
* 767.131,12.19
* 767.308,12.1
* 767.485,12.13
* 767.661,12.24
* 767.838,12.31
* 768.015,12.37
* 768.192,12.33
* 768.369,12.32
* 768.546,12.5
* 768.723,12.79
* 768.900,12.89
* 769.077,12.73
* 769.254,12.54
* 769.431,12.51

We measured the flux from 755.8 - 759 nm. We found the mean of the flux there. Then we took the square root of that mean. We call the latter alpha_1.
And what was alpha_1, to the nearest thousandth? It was 3.588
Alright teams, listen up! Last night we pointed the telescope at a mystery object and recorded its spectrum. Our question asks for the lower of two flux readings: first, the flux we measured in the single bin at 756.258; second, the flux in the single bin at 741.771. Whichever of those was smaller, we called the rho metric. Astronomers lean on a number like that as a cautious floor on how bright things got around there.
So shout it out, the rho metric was 12.29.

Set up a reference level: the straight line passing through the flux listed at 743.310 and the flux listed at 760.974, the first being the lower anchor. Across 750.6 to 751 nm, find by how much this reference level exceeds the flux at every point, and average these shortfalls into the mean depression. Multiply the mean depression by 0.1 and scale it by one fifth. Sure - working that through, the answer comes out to 0.011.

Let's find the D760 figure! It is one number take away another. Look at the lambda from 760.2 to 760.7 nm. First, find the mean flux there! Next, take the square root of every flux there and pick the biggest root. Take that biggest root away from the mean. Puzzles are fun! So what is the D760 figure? 7.4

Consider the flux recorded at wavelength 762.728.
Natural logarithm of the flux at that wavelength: 2.53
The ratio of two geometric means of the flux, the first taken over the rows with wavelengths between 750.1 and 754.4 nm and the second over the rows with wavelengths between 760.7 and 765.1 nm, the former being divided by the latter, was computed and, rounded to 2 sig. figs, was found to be 0.99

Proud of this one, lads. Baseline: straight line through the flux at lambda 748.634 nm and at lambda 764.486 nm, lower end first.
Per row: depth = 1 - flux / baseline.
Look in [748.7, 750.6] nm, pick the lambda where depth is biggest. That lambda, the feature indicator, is 750.360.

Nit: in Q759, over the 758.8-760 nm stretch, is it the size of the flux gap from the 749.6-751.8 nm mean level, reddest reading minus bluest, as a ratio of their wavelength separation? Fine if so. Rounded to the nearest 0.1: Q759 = 1.2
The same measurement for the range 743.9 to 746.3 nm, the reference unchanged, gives 0.0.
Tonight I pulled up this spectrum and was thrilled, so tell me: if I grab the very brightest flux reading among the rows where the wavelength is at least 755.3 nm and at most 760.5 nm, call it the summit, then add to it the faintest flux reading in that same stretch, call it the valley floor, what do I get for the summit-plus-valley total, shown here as 23.9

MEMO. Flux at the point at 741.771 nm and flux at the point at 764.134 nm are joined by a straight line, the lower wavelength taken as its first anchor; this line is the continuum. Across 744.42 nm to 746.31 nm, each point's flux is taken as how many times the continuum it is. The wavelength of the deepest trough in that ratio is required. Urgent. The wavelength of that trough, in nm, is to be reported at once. 745.881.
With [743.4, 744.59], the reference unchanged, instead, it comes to 743.823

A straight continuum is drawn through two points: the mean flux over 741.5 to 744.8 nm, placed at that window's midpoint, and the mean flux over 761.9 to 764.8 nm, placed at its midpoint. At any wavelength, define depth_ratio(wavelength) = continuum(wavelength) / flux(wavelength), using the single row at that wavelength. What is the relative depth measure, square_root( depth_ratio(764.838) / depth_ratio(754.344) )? 0.96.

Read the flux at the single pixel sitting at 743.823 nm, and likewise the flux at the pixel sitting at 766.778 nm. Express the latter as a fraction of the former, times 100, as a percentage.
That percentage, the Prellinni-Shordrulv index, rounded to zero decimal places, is 98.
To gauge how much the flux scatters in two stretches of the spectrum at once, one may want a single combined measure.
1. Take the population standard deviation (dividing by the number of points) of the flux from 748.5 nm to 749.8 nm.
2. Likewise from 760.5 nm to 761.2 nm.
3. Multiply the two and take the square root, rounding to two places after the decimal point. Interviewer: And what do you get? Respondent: 0.38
